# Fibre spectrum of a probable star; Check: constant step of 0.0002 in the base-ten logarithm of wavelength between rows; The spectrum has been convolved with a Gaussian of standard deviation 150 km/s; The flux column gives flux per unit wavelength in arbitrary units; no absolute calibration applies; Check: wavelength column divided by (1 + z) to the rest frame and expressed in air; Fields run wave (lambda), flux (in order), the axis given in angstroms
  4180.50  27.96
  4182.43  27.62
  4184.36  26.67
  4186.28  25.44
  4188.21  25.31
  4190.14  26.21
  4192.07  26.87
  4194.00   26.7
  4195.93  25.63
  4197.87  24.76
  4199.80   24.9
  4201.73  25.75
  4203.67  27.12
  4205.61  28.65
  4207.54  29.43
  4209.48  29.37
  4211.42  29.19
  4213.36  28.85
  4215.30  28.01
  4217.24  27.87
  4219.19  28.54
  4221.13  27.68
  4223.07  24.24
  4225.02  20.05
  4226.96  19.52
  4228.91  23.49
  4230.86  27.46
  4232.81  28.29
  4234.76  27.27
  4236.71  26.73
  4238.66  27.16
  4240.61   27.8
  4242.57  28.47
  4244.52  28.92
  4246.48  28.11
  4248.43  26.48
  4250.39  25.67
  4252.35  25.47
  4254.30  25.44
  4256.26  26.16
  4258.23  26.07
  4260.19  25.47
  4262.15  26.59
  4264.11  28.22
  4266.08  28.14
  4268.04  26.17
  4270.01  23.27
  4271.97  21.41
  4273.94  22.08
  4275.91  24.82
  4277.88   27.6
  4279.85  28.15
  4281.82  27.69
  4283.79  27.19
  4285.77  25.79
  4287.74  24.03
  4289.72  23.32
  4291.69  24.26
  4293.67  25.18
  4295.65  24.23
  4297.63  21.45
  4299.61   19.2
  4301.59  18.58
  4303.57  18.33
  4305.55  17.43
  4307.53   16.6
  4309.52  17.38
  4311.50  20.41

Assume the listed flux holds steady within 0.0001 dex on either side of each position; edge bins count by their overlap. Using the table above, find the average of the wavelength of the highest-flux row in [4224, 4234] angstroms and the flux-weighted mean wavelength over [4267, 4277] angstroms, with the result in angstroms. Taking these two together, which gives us 4252.4 angstroms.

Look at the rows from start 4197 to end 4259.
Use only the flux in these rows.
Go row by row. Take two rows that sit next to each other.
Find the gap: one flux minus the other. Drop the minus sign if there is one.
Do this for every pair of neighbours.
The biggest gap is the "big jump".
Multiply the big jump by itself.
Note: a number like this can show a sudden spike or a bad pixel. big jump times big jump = 17.6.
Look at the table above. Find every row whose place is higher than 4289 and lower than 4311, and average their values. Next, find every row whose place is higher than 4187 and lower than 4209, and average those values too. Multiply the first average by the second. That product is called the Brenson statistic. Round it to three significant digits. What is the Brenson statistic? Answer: 544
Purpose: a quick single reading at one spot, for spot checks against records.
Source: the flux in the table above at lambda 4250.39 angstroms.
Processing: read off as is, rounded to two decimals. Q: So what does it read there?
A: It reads 25.67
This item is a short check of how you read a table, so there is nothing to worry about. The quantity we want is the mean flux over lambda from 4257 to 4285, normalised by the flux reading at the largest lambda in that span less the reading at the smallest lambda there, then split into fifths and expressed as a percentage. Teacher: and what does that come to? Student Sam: 463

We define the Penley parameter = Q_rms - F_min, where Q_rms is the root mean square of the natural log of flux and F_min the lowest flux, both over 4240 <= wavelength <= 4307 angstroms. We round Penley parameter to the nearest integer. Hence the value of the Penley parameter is -14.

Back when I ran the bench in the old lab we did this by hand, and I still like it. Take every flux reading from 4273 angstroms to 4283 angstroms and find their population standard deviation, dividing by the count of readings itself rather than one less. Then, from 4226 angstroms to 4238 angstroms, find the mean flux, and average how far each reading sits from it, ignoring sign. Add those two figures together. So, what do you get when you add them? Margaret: 5.0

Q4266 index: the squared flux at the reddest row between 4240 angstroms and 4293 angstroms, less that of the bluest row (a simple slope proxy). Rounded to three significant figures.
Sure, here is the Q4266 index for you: -184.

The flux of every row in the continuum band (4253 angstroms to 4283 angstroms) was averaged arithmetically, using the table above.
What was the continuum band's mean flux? 25.8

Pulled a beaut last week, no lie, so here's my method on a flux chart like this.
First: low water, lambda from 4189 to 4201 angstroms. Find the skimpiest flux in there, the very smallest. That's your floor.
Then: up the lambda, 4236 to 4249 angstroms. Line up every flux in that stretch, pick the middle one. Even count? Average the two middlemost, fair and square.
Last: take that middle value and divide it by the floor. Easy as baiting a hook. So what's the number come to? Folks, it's 1.12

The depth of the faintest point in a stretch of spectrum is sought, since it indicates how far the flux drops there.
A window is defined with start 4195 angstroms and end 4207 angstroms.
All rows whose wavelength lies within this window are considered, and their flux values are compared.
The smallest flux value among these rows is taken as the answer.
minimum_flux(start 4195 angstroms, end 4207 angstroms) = 24.76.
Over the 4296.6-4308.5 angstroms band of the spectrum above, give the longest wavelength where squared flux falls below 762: 4307.53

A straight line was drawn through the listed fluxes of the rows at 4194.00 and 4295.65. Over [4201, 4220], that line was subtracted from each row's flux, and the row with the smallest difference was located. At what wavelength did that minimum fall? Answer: 4201.73 angstroms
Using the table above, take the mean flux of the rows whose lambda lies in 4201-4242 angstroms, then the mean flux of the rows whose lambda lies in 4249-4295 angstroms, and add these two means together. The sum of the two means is 52.4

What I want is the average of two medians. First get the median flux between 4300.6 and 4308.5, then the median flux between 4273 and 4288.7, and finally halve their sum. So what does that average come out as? 22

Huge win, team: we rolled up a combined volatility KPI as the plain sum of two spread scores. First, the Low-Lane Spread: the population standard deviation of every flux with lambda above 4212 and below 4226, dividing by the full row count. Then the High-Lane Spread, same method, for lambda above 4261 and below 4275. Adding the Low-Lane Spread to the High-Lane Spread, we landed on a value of 5.6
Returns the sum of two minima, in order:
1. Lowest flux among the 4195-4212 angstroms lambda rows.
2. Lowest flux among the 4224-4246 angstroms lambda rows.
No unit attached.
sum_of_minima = 44.3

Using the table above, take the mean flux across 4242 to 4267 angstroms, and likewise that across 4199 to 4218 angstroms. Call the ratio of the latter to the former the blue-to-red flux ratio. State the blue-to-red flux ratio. 1.04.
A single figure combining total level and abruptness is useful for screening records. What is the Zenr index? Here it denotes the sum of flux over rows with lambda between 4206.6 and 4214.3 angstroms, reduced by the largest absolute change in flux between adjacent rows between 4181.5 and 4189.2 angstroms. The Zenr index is 116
